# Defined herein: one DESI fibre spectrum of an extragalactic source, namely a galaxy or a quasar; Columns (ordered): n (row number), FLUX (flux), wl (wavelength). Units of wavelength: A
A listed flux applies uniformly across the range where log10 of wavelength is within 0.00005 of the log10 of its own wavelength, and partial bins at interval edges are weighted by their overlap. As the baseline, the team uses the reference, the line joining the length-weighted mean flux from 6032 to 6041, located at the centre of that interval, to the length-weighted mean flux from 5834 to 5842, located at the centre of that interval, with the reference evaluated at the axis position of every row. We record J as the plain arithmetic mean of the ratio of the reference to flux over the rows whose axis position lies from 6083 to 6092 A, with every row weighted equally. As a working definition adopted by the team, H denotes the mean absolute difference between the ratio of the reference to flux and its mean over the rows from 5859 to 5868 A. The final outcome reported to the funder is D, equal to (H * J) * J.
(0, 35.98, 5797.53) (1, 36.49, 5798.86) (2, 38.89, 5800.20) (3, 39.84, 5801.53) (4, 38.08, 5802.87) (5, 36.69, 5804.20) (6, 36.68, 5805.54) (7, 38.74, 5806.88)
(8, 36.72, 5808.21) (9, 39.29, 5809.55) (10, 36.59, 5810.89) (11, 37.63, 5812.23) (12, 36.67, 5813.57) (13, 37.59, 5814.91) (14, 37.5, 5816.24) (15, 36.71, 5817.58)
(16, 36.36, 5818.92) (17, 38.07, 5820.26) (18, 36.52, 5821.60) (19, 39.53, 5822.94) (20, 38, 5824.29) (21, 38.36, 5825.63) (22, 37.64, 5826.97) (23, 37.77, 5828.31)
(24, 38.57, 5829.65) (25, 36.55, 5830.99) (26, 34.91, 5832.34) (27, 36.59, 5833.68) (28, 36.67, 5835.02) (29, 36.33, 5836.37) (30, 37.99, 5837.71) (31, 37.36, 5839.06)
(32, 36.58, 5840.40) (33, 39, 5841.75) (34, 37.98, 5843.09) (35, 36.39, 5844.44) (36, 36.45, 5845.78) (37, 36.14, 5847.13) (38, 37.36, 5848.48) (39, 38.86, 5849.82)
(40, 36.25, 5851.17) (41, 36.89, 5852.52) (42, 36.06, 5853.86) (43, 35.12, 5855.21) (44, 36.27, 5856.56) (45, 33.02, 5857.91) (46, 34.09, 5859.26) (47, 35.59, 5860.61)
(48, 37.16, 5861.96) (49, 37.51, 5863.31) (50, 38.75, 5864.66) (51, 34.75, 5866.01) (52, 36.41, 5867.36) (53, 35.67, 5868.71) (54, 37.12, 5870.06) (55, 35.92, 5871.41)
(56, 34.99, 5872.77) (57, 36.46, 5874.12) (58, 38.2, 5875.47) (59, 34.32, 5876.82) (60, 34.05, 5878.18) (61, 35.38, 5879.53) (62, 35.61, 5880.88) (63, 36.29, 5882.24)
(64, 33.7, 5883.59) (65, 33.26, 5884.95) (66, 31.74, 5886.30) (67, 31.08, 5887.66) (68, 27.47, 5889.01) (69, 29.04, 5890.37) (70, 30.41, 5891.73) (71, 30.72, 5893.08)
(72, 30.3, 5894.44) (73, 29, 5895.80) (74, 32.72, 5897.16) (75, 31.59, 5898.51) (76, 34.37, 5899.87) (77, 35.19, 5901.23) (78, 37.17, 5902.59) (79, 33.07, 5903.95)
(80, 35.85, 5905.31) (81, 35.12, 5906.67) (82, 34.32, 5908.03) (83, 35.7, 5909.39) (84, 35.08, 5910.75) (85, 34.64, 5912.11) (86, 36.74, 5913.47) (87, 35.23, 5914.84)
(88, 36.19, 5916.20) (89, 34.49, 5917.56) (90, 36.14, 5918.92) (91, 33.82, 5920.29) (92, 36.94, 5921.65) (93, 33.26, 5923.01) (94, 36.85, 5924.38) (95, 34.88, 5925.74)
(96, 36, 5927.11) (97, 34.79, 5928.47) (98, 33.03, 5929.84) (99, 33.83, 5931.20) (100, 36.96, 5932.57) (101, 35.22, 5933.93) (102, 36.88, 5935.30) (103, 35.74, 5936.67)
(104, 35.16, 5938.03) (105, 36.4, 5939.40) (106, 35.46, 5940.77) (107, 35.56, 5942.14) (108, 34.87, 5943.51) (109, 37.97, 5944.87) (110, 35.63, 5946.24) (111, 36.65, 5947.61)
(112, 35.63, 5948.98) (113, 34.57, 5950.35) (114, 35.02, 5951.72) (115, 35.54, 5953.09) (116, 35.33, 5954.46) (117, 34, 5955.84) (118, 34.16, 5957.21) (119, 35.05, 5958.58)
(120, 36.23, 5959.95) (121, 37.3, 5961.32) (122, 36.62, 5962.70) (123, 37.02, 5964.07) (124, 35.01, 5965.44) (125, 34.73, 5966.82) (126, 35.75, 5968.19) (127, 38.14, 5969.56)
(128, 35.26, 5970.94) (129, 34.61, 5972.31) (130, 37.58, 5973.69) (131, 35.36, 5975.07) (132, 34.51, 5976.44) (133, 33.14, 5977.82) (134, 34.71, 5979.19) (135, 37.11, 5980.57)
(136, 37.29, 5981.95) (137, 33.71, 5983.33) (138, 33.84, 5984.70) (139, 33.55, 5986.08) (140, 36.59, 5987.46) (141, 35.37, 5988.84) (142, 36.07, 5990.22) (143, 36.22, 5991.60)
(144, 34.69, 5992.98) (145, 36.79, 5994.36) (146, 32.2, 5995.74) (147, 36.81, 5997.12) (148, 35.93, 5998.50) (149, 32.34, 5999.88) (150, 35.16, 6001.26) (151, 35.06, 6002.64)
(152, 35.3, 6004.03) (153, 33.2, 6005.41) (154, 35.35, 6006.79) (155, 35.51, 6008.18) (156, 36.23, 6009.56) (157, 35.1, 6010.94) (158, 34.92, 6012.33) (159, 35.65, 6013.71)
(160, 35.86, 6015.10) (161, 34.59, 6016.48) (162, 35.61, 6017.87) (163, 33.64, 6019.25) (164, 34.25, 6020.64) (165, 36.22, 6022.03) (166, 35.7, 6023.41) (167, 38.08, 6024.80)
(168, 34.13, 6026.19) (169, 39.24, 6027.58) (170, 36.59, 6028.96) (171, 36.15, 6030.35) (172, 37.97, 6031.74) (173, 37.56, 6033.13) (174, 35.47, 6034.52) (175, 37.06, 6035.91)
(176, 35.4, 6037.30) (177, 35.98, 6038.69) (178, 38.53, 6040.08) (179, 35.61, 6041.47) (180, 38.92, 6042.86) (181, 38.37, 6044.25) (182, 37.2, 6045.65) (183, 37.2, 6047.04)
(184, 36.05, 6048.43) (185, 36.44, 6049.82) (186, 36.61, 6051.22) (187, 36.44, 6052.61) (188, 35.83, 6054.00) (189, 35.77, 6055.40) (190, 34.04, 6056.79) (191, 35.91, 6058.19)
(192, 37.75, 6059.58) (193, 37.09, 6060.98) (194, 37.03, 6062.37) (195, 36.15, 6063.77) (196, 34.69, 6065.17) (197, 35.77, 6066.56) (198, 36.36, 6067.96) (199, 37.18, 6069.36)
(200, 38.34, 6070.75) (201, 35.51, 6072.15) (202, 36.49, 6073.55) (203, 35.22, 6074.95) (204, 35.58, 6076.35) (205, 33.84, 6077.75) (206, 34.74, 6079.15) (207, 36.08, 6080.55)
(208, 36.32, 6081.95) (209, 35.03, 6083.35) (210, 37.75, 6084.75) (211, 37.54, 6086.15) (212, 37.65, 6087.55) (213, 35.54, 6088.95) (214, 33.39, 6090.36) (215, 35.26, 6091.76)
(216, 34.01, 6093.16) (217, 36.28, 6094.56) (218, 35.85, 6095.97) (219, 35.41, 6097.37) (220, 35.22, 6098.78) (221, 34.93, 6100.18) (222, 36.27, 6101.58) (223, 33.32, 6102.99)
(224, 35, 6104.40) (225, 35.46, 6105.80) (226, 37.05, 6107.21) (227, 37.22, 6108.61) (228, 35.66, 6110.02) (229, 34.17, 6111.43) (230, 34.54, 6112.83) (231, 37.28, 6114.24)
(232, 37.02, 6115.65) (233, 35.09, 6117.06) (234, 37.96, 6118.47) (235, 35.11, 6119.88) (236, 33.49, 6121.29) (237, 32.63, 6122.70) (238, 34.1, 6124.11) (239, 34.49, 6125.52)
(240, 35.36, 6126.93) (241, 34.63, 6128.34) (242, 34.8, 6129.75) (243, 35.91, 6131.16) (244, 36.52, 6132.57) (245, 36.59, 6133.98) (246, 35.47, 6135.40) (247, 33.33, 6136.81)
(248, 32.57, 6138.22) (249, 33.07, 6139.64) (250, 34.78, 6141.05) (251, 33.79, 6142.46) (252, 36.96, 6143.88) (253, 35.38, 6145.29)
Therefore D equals 0.0382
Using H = 0.037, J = 1.02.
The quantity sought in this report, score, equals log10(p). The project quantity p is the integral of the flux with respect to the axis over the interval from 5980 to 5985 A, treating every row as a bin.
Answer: 2.250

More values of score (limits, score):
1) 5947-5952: 2.249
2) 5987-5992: 2.255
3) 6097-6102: 2.248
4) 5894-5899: 2.189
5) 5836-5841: 2.269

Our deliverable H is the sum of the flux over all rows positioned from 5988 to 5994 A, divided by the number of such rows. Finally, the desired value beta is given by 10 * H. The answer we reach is 356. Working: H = 35.6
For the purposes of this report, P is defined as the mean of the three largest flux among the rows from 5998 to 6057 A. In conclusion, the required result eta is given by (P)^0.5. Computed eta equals 6.24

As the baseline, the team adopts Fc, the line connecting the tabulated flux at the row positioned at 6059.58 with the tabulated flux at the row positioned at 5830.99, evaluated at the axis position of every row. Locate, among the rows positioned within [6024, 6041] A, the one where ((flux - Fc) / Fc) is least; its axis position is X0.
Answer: 6026.19 A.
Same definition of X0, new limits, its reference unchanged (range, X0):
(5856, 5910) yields 5889.01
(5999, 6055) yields 5999.88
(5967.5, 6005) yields 5995.74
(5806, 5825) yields 5818.92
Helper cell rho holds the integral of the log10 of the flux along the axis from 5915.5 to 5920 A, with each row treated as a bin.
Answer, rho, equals 6.97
